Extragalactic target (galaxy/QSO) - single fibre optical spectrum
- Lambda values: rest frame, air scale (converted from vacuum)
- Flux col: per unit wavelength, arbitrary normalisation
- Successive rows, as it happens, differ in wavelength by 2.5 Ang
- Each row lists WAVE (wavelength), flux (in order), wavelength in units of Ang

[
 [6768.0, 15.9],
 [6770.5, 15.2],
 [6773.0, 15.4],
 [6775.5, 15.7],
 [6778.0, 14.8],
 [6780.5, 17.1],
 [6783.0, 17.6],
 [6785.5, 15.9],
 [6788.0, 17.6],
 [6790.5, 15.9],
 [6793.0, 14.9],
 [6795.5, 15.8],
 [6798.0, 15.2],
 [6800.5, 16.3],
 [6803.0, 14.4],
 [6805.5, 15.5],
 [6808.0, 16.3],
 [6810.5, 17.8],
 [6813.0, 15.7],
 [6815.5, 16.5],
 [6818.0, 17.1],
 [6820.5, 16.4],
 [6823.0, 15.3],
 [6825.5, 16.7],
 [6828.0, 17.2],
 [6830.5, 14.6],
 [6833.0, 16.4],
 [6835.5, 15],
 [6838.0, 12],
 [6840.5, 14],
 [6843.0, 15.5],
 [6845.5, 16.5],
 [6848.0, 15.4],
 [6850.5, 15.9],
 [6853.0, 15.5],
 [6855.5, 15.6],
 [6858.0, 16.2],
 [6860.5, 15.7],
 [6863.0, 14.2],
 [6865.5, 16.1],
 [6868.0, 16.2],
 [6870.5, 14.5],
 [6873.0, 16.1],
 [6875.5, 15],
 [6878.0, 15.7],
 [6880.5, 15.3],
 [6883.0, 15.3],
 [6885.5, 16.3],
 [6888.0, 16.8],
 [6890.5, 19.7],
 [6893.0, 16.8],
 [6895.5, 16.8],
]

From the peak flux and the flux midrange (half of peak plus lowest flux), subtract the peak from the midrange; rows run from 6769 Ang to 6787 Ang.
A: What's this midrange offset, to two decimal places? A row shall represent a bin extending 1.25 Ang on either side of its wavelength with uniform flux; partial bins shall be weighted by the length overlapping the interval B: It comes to -1.40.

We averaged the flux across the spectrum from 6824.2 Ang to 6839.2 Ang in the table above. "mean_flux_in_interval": 15.3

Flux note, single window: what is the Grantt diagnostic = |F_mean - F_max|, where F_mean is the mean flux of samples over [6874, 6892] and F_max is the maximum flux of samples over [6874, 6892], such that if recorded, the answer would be 3.40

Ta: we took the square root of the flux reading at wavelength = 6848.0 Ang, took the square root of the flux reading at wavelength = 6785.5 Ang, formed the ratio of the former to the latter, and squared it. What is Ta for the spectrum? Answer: 0.97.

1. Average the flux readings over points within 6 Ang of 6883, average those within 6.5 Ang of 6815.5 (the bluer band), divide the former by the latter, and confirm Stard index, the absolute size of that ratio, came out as 0.95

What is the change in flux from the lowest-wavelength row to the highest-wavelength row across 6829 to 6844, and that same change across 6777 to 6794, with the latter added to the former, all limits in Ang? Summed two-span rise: 1.00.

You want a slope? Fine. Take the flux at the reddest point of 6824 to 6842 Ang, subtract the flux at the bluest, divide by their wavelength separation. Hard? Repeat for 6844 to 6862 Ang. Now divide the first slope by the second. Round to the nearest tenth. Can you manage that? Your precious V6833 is 3.4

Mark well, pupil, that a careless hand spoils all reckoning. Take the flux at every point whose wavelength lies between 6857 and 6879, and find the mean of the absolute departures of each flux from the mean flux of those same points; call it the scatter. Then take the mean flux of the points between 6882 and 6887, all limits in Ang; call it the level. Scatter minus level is -15.2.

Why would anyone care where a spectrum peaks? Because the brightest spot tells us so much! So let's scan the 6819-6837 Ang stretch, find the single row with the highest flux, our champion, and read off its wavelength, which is 6828.0 Ang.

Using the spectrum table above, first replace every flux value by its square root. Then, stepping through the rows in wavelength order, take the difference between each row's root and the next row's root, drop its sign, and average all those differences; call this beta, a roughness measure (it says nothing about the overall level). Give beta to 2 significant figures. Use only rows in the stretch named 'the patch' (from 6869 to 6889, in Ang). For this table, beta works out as 0.096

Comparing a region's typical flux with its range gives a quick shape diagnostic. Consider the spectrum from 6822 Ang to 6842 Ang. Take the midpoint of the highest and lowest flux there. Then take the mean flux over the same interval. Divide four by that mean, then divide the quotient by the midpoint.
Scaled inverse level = 0.0181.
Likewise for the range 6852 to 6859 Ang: 0.0160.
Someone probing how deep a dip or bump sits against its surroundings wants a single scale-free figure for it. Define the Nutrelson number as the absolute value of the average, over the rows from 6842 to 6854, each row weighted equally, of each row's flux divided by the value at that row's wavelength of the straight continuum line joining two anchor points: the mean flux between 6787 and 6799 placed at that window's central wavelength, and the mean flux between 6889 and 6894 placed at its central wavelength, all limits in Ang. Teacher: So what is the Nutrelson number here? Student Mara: 0.92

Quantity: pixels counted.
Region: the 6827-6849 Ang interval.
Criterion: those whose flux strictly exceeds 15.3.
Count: 5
